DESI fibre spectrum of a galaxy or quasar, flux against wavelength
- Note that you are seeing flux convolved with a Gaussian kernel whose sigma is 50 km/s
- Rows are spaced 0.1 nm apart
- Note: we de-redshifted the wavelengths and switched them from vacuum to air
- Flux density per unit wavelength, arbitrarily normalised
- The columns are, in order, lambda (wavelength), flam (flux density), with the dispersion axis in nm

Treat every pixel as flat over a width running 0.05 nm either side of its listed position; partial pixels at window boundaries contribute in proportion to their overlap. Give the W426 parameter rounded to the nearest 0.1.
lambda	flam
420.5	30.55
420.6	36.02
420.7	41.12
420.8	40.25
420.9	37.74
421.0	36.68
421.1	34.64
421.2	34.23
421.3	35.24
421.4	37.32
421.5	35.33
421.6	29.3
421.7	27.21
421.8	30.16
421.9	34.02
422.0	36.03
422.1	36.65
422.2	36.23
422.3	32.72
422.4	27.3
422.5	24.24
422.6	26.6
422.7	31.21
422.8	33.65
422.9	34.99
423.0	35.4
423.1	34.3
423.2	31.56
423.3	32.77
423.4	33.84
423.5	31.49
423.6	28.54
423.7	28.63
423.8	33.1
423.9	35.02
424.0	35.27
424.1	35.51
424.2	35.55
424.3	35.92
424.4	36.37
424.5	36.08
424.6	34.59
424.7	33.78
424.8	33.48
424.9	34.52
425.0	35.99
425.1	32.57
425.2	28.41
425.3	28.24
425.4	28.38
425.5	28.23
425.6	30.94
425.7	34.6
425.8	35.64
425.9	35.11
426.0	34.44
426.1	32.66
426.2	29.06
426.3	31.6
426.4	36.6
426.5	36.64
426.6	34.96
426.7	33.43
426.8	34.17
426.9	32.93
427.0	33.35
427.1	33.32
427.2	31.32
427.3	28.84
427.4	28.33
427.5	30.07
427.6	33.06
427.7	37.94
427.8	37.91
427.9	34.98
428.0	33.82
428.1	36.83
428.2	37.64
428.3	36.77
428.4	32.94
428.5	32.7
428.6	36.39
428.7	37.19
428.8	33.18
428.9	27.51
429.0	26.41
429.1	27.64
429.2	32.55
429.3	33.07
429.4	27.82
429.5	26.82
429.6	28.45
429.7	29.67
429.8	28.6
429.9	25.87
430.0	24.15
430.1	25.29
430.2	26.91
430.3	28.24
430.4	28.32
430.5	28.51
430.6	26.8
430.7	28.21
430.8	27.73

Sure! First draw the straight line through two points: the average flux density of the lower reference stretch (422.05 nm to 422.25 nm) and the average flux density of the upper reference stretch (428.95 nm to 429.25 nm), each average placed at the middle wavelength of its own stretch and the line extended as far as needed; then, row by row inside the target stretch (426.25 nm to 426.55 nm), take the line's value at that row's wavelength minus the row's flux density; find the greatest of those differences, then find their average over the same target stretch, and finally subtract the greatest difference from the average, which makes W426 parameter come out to -3.5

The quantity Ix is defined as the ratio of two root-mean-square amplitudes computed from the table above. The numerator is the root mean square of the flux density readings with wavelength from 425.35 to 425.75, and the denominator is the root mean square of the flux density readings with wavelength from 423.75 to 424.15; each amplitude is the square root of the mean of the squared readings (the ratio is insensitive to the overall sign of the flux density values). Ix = 0.88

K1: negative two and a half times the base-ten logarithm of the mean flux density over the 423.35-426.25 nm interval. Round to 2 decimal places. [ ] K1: -3.80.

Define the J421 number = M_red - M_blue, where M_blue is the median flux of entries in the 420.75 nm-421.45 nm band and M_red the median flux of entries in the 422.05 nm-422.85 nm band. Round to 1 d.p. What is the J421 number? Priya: -4.7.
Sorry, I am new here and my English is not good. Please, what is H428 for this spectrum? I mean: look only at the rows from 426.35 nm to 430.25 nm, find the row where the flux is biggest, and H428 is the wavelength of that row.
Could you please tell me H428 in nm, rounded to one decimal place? 427.7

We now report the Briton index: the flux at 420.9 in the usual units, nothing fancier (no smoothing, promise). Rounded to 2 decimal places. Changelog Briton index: 37.74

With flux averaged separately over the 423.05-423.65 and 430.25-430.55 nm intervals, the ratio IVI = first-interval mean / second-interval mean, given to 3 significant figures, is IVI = 1.13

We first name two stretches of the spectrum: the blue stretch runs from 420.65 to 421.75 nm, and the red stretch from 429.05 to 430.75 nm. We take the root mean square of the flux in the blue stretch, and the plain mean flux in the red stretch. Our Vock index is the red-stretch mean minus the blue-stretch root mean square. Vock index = -7.5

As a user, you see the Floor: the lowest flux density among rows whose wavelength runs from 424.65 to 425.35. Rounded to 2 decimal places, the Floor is 28.24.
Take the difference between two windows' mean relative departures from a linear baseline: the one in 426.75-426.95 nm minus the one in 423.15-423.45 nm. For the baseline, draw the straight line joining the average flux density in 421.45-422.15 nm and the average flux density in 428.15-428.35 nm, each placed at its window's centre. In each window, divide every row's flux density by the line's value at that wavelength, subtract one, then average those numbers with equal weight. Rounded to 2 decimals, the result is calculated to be -0.04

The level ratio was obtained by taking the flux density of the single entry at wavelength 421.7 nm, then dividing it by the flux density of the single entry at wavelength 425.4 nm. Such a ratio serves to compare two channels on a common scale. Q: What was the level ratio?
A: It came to 0.96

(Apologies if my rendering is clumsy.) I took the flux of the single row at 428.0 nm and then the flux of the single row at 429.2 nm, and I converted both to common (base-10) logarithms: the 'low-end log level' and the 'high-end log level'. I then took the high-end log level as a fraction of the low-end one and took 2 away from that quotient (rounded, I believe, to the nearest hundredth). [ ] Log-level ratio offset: -1.01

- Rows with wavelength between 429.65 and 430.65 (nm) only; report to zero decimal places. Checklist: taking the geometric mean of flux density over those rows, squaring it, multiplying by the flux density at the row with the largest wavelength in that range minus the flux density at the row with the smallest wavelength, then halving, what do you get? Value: -1061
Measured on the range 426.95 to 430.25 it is -3128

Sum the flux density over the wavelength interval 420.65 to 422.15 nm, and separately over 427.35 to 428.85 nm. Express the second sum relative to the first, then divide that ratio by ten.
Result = 0.0988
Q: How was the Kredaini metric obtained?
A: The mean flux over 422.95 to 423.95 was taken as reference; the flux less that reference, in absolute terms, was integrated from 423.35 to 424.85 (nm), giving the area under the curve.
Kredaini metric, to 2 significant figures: 3.8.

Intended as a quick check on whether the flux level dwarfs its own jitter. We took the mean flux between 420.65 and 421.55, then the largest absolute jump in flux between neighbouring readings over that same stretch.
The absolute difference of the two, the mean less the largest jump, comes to 34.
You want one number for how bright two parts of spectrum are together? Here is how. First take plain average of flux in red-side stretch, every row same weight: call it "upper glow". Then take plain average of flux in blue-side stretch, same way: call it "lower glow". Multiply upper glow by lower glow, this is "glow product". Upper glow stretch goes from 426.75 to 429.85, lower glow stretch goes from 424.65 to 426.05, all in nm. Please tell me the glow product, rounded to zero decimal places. 1049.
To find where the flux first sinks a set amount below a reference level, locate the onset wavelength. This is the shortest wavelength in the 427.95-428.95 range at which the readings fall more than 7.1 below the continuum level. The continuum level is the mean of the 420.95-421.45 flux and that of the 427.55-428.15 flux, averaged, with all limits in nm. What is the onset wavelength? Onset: 428.9 nm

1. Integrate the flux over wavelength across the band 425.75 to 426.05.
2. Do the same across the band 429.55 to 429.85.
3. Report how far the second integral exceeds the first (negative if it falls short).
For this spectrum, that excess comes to -1.8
